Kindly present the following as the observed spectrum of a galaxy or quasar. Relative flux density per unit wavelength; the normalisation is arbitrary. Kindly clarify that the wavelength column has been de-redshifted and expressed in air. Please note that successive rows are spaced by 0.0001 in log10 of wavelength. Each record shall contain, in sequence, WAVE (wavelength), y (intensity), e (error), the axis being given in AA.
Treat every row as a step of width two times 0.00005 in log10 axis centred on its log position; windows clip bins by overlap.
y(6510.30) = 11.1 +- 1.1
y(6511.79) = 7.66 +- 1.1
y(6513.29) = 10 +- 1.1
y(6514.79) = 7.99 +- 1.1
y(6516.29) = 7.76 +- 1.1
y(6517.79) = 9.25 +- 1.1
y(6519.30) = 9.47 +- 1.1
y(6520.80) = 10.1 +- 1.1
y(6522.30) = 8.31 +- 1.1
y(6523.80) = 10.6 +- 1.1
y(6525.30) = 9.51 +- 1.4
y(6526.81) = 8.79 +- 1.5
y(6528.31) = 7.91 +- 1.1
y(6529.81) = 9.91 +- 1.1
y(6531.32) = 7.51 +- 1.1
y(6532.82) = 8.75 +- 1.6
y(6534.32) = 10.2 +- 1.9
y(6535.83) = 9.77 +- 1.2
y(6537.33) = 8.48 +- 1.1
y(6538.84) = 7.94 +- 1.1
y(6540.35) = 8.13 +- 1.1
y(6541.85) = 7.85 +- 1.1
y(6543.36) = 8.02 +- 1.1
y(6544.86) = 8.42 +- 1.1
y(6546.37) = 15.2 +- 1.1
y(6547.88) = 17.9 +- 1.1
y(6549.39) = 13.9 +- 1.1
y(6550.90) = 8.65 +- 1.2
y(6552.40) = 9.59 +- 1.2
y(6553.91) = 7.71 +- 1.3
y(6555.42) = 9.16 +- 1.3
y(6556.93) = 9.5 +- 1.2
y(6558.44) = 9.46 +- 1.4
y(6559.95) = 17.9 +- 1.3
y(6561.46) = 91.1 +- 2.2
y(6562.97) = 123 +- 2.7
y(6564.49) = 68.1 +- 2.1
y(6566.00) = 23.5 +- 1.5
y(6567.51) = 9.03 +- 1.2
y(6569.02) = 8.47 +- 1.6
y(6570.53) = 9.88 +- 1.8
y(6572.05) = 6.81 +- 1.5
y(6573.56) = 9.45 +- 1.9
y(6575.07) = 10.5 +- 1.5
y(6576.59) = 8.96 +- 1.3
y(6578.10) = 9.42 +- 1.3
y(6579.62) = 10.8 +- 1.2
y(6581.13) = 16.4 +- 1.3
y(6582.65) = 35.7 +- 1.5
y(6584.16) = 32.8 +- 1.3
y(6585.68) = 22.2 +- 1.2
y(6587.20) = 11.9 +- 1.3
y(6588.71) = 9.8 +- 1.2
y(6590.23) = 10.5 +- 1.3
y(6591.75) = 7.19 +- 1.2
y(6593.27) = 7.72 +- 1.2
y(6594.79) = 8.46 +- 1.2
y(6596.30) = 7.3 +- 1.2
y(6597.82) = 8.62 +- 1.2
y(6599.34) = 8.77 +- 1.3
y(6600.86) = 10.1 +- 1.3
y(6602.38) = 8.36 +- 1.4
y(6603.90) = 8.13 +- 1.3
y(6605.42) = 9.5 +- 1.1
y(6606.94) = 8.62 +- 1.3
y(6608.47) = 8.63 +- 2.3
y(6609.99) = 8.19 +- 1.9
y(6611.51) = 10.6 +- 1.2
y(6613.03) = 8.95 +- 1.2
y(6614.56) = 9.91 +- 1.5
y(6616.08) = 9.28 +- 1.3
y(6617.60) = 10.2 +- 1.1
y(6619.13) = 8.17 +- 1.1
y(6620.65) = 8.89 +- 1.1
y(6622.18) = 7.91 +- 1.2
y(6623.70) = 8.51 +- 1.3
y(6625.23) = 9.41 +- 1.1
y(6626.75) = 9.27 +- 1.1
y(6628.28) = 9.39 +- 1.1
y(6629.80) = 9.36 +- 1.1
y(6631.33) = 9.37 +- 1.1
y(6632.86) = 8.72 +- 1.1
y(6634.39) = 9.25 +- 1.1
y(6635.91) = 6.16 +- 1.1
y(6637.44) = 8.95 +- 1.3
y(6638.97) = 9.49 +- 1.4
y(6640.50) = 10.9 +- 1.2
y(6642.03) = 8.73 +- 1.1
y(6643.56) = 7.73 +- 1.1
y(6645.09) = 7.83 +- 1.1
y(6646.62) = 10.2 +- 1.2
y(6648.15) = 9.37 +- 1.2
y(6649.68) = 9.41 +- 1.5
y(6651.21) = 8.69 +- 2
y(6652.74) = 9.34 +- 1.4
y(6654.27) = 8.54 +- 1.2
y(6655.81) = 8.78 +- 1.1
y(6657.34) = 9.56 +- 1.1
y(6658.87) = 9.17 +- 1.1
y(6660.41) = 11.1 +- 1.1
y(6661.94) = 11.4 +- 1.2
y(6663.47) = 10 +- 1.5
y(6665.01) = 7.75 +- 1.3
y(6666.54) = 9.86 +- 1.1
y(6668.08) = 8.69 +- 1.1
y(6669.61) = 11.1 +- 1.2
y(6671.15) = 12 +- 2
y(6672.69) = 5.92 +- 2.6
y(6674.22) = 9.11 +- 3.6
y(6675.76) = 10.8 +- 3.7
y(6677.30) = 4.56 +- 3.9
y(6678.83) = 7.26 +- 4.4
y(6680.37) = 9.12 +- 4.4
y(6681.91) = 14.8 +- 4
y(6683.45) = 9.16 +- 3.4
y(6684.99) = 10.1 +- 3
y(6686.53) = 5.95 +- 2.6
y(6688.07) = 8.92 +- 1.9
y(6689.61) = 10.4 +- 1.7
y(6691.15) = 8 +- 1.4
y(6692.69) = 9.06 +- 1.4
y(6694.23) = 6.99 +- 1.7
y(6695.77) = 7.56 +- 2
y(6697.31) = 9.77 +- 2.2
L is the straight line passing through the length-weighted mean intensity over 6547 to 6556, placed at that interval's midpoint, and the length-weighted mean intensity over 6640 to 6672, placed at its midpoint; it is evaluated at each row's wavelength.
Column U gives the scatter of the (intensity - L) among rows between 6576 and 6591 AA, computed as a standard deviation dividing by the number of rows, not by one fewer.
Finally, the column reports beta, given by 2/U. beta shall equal 0.2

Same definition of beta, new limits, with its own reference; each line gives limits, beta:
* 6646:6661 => 2.7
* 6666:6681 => 0.9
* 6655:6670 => 1.7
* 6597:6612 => 2.5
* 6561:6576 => 0.0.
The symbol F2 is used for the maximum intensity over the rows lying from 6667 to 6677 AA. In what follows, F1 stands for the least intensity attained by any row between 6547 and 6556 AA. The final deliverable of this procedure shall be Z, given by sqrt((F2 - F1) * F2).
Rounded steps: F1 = 7.71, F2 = 12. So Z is 7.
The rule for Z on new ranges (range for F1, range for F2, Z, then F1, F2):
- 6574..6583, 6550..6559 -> 2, 8.96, 9.59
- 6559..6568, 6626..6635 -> 2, 9.03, 9.39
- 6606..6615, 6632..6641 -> 5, 8.19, 10.9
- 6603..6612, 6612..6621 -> 5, 8.13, 10.2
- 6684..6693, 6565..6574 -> 20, 5.95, 23.5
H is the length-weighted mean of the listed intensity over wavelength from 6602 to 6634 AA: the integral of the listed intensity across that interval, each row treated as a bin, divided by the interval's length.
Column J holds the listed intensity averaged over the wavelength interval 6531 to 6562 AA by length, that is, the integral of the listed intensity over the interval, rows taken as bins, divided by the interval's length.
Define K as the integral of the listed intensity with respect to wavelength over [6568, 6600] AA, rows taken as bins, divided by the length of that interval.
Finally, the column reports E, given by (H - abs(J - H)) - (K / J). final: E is 3.5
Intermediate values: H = 9.0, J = 14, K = 12.4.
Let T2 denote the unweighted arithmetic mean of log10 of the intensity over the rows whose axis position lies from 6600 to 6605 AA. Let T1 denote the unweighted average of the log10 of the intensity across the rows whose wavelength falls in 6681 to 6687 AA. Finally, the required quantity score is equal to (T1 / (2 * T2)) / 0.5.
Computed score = 1.03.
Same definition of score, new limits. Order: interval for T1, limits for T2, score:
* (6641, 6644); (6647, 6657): 0.96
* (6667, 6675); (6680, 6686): 0.94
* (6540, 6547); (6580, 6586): 0.68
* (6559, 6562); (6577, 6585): 1.28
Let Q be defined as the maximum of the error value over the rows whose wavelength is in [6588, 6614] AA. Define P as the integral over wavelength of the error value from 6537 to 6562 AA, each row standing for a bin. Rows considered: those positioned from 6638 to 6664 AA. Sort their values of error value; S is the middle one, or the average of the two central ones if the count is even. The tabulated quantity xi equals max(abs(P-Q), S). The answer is 28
